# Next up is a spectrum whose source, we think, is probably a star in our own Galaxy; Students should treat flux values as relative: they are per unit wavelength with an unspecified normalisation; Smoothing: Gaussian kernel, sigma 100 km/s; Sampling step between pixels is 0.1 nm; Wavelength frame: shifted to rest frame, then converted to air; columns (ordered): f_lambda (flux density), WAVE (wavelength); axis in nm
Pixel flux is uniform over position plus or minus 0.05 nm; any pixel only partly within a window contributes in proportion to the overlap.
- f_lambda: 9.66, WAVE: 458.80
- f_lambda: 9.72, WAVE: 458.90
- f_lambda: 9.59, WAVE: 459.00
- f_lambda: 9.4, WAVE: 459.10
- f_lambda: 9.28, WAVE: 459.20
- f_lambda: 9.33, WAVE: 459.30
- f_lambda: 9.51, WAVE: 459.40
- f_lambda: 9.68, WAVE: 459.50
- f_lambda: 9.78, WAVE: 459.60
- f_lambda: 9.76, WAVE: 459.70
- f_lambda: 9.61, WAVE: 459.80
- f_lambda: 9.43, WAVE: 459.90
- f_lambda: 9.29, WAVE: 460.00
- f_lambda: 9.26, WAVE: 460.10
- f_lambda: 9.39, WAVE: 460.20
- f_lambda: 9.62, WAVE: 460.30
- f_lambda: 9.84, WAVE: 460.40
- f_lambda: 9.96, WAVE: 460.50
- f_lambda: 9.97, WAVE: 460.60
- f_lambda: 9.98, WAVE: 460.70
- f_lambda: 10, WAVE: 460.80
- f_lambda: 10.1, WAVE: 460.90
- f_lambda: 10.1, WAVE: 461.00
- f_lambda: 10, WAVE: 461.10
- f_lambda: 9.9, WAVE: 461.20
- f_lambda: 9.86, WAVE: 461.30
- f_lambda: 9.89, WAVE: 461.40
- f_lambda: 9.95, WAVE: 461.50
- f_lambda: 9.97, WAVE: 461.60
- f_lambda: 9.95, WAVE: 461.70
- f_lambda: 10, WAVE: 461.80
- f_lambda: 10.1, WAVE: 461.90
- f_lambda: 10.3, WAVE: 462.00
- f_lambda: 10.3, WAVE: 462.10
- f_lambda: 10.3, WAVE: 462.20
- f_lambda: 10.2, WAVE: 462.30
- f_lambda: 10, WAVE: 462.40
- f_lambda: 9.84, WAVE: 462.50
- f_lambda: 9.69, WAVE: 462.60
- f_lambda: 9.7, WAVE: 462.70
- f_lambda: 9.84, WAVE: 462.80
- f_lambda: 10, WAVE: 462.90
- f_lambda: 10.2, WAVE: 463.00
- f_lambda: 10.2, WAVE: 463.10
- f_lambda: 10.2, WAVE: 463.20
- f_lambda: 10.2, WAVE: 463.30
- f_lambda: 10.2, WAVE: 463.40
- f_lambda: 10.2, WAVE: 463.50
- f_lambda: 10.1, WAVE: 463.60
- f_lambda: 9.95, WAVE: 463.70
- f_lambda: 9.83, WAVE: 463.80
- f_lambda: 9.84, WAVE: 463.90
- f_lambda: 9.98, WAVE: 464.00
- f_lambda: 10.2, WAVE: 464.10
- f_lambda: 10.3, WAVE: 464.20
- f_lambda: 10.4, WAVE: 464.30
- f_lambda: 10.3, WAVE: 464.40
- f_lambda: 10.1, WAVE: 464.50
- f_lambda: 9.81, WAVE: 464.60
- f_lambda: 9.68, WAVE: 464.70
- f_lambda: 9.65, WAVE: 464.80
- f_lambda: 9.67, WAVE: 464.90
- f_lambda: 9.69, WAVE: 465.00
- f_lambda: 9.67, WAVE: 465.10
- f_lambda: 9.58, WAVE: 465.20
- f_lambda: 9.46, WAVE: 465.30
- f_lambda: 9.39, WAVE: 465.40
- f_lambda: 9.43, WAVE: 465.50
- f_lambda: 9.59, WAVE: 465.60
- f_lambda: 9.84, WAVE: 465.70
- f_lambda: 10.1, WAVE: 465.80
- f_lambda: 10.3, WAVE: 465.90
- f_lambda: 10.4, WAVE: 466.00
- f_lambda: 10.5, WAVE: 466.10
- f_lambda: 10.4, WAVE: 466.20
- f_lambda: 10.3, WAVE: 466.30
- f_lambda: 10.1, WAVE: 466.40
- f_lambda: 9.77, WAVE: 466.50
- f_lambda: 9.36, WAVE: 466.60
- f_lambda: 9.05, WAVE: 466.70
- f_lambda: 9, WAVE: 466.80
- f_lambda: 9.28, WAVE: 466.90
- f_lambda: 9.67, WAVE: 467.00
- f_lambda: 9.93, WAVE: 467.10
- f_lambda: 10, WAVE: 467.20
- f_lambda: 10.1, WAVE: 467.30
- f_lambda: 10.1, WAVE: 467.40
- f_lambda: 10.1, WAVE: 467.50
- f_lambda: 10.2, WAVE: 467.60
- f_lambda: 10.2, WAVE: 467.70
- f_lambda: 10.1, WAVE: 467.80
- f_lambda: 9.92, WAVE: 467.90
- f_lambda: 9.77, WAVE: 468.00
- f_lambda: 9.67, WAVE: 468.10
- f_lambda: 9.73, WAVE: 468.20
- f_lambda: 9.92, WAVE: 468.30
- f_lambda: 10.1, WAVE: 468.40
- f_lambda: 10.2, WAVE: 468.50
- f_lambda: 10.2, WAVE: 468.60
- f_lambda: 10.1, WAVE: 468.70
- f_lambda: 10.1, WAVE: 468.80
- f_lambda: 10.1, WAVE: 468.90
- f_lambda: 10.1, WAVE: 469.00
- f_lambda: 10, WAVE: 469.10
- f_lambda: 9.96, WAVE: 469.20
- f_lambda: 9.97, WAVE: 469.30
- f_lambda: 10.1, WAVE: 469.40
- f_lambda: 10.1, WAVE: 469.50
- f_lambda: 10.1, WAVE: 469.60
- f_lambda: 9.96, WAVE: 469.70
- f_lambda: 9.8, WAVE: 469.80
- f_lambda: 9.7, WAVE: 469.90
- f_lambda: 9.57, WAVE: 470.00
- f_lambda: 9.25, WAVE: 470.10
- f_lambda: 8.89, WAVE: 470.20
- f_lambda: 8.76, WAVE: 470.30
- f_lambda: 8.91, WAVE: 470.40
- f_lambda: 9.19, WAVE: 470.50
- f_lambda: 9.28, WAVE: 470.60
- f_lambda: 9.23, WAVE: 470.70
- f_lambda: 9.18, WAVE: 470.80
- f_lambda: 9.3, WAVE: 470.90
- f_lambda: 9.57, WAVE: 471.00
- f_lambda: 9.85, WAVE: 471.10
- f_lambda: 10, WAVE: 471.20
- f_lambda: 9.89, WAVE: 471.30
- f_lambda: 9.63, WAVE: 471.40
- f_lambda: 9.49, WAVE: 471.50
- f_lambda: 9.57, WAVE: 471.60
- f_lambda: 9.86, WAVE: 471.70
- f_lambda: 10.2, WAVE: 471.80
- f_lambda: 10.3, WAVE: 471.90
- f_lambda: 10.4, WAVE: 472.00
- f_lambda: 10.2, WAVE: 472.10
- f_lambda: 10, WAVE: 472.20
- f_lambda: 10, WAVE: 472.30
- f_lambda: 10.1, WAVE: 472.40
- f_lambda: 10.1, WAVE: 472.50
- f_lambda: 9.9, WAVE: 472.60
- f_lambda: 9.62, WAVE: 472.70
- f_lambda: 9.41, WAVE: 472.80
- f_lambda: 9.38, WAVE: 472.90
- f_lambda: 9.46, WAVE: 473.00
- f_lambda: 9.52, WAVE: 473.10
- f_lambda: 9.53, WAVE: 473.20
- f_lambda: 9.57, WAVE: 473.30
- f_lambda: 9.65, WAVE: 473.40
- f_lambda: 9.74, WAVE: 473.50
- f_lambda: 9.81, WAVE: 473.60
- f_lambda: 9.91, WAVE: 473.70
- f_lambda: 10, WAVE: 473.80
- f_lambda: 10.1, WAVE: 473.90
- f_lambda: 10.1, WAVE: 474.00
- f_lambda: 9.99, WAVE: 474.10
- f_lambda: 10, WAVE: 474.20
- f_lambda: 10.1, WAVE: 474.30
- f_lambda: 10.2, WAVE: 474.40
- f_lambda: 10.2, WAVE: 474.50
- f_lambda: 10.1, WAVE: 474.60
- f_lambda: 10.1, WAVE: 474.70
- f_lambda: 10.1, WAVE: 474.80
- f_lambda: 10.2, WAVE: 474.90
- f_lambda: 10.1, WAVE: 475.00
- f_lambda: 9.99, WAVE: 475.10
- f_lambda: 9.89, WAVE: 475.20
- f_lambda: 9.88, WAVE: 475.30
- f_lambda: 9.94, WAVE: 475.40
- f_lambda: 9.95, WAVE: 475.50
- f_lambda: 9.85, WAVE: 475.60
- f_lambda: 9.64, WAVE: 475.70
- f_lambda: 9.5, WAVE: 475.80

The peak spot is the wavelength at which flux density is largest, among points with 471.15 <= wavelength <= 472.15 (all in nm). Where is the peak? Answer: 472.00 nm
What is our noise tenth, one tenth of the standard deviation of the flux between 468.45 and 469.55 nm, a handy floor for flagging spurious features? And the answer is 0.008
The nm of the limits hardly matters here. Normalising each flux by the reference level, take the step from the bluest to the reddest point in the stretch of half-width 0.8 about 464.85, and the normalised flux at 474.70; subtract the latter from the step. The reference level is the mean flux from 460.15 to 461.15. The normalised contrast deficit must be -1.08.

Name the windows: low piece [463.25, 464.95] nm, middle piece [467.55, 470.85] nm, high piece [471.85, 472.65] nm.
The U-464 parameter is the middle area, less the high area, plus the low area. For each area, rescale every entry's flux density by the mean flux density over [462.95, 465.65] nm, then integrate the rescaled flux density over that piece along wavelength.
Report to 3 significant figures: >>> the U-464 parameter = 4.15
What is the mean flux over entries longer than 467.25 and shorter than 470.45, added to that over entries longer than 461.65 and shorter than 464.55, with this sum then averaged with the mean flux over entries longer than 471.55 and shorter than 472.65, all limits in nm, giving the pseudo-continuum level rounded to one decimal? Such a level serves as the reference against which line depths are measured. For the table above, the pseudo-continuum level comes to 15.0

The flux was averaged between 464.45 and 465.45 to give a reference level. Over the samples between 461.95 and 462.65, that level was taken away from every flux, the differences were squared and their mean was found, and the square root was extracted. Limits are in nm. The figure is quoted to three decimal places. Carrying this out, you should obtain 0.480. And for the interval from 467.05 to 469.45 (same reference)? 0.386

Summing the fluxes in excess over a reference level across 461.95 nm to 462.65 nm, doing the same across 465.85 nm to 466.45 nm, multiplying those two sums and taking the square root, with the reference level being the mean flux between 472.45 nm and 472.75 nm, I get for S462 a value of 2.0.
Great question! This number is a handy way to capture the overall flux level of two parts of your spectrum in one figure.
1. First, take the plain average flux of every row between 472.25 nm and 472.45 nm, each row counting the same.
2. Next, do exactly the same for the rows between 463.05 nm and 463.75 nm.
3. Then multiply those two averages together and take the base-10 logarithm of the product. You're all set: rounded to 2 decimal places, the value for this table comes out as 2.01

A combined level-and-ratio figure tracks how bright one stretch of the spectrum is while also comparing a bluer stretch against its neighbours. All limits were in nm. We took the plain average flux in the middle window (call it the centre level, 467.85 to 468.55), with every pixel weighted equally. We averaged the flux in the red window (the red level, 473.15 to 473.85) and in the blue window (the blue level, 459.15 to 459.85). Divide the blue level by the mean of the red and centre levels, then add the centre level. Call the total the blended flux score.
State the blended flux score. 10.88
